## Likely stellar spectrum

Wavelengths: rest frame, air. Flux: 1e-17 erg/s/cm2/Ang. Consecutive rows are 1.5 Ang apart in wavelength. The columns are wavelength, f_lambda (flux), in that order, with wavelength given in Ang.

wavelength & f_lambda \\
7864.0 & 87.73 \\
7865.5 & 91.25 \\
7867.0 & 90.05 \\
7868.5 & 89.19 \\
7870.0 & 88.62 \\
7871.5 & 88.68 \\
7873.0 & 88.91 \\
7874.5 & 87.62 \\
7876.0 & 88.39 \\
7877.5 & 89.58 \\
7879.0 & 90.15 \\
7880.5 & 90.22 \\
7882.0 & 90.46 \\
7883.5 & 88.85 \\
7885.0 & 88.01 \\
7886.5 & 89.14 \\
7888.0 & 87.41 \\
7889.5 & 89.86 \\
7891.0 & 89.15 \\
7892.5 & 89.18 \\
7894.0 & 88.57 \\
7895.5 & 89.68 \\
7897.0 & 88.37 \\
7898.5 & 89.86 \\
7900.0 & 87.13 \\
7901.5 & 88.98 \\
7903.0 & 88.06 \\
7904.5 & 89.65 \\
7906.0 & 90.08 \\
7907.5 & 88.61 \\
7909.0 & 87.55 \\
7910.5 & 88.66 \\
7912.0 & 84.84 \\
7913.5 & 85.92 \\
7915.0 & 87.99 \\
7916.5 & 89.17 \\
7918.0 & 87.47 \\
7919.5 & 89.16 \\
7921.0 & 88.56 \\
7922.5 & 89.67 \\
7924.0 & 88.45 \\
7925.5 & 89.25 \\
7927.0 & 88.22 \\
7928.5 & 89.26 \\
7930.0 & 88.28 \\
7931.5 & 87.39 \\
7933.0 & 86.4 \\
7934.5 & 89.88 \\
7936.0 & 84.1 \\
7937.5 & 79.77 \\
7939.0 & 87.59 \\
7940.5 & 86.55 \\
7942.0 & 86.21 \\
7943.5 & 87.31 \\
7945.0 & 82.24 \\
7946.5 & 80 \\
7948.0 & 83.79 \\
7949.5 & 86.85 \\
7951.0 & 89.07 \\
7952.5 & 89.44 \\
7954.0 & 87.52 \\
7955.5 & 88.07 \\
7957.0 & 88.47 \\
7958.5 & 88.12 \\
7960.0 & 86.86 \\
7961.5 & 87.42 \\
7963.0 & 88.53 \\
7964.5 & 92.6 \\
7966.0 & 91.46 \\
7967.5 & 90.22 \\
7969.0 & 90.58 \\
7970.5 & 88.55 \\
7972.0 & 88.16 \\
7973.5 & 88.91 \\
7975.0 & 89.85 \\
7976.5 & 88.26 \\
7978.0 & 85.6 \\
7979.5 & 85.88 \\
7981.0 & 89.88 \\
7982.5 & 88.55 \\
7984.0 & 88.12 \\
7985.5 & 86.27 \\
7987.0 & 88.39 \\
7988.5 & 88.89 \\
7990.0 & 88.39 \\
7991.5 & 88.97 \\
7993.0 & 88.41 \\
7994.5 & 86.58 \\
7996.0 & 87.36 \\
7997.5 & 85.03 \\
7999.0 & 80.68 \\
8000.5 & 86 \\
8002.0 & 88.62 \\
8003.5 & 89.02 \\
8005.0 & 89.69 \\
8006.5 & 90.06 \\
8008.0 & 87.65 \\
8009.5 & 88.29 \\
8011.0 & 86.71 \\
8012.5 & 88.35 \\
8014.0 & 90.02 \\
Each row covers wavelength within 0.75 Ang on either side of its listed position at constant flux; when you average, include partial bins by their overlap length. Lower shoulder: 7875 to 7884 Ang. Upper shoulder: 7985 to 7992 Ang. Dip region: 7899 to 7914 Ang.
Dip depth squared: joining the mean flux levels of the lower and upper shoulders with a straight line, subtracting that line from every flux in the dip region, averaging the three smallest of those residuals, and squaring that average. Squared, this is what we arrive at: 11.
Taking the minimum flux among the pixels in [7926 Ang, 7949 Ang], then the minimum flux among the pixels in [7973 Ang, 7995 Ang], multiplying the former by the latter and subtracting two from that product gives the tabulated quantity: 6826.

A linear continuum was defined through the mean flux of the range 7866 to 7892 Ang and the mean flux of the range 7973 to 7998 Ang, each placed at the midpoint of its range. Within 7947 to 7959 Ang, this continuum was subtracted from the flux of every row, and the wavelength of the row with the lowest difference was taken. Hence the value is 7948.0 Ang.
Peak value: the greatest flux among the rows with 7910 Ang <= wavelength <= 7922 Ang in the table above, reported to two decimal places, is 89.17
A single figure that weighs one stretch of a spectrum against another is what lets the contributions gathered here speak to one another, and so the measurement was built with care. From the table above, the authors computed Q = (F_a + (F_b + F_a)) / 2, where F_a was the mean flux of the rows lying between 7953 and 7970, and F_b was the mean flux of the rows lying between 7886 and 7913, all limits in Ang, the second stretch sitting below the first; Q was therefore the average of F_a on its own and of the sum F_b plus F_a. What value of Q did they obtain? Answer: 133.4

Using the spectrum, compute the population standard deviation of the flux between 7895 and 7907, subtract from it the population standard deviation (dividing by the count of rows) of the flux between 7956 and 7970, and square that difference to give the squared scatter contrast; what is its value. 1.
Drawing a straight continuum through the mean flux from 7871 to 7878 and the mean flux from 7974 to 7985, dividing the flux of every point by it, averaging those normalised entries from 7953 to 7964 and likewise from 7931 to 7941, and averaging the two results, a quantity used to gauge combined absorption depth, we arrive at 0.99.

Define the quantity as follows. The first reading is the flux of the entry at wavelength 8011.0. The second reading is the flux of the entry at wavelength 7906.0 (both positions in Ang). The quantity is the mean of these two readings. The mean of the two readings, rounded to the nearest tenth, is 88.4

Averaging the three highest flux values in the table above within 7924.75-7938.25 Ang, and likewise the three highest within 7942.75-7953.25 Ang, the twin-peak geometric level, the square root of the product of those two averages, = 89.0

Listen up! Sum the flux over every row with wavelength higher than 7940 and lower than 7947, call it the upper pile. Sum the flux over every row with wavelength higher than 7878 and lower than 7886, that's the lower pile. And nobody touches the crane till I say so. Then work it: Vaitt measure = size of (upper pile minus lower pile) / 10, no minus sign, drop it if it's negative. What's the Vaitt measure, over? 2.5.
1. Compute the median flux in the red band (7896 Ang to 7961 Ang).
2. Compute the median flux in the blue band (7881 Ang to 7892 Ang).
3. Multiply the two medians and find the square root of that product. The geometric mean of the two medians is 88.6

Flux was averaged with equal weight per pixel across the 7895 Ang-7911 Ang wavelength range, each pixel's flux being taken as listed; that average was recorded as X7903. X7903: 88.8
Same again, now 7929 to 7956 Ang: 86.1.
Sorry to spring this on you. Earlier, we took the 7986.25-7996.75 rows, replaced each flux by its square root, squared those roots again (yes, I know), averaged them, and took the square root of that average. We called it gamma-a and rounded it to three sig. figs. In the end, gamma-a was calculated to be 9.39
